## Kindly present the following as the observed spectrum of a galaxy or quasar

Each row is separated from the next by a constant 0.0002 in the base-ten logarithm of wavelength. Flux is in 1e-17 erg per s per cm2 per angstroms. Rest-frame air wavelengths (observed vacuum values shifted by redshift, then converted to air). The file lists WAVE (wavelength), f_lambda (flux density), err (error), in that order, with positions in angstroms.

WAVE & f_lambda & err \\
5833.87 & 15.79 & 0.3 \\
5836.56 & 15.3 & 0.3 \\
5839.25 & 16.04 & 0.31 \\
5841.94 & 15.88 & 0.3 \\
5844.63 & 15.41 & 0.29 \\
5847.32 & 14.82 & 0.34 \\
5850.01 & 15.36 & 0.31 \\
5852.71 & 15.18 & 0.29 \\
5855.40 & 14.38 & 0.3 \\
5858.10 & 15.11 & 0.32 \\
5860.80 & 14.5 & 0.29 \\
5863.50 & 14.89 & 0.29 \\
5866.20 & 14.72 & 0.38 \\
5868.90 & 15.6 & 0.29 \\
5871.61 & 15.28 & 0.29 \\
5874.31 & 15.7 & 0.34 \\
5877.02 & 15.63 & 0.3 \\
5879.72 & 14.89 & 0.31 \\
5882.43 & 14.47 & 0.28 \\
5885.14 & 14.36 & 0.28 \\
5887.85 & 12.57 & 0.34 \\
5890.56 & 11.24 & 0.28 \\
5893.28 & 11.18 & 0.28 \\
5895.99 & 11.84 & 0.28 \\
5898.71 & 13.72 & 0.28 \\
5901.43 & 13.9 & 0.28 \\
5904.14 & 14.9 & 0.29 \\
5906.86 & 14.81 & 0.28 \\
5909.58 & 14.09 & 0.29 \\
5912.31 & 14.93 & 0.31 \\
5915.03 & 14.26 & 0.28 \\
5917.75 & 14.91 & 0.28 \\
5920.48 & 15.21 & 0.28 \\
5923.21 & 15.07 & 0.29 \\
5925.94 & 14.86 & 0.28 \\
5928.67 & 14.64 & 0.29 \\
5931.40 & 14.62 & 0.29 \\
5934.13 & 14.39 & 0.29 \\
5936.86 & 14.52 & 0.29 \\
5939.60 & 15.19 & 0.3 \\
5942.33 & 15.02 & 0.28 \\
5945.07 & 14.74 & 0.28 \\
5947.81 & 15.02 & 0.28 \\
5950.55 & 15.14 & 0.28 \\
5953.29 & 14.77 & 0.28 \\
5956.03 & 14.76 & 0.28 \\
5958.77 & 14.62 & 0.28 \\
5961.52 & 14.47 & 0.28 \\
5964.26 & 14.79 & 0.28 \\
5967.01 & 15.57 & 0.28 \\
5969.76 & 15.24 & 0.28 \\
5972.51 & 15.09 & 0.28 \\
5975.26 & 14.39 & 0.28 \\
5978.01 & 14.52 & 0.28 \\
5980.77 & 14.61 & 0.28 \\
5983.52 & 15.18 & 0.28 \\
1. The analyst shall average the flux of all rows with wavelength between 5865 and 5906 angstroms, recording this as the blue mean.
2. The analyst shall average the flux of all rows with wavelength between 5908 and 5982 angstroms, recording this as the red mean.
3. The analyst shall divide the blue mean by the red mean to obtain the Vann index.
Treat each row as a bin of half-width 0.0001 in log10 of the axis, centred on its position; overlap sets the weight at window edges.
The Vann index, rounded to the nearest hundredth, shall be 0.95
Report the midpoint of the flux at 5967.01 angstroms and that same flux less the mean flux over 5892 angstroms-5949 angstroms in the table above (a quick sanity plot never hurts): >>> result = 8.38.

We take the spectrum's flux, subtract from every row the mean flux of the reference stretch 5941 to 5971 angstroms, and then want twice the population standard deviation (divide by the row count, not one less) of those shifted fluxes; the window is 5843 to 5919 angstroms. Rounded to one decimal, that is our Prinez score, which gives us 2.4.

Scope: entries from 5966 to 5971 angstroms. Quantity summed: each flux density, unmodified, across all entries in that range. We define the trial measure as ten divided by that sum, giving 0.325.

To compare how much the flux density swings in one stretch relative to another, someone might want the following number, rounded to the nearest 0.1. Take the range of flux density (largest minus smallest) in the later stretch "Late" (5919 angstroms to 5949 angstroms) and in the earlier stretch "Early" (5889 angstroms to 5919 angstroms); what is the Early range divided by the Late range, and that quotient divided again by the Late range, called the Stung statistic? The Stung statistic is 5.6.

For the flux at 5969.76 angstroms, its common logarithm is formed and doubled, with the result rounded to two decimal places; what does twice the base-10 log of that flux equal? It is 2.37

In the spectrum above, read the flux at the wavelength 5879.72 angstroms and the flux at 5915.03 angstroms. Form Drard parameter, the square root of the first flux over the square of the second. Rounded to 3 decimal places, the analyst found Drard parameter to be 0.271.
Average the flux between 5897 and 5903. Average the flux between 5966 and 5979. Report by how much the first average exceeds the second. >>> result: -1.2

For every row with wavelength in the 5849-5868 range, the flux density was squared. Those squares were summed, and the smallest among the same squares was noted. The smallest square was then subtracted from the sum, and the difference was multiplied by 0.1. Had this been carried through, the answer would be 134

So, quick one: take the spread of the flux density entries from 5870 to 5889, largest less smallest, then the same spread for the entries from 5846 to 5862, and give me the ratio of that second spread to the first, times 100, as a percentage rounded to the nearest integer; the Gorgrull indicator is 31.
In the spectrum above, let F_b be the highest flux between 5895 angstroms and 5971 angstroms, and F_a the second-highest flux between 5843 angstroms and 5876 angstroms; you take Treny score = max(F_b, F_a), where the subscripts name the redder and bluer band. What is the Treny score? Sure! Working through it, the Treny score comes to 15.60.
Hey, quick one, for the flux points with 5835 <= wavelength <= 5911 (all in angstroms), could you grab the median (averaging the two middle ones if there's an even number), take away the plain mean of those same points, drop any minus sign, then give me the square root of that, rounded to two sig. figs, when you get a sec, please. 0.60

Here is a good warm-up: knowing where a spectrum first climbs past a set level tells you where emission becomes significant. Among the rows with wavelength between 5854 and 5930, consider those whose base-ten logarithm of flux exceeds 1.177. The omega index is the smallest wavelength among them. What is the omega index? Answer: 5858.10 angstroms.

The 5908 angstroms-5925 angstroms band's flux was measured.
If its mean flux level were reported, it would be 14.7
